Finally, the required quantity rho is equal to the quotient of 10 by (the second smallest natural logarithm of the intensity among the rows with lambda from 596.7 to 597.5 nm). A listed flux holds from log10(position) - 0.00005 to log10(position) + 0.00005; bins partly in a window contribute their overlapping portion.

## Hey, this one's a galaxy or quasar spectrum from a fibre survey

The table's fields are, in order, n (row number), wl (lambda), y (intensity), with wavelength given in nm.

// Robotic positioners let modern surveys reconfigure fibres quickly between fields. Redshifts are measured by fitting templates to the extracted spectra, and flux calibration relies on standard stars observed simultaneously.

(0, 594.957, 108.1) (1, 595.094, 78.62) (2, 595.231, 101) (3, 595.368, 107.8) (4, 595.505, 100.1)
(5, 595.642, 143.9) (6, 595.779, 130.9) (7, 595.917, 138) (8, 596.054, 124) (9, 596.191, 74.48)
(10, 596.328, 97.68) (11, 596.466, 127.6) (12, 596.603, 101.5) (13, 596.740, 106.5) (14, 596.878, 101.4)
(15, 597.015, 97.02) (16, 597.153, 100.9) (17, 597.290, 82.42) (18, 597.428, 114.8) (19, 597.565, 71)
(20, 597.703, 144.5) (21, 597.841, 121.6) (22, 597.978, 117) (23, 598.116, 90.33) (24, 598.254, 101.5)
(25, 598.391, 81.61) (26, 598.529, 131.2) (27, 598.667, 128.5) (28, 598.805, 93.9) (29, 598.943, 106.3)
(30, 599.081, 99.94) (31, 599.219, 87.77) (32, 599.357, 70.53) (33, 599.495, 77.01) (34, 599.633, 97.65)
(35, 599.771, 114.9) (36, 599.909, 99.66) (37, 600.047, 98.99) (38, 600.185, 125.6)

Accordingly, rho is 2.19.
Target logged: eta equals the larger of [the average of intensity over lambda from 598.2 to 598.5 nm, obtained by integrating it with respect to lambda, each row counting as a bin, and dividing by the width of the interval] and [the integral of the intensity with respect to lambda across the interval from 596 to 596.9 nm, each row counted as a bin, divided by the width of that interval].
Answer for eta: 105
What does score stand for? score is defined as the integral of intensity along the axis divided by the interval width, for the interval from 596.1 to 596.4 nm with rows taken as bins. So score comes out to 89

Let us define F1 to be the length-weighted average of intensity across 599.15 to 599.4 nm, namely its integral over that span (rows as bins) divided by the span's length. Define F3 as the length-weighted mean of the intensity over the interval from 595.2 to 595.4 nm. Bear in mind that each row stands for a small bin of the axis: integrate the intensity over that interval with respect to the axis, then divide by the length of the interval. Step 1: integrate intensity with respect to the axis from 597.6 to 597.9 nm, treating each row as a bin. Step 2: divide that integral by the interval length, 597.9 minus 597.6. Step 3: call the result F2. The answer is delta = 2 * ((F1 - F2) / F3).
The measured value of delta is -0.9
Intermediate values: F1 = 80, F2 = 126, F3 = 104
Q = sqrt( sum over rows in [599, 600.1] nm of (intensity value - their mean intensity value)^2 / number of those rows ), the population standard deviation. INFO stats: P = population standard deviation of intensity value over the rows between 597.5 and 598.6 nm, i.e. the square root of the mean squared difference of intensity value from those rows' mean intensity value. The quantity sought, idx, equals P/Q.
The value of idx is 1.79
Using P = 23.9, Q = 13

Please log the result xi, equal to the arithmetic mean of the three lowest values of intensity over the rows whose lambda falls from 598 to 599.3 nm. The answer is 86.6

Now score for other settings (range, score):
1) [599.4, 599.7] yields 86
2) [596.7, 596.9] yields 104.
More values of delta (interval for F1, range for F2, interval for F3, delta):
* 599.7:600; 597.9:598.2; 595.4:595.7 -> 0.0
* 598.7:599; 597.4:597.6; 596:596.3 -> 0.2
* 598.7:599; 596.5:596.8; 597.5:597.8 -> -0.1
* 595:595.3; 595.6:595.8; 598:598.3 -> -0.9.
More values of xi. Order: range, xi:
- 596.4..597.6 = 83.5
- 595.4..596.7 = 90.8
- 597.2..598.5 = 78.3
